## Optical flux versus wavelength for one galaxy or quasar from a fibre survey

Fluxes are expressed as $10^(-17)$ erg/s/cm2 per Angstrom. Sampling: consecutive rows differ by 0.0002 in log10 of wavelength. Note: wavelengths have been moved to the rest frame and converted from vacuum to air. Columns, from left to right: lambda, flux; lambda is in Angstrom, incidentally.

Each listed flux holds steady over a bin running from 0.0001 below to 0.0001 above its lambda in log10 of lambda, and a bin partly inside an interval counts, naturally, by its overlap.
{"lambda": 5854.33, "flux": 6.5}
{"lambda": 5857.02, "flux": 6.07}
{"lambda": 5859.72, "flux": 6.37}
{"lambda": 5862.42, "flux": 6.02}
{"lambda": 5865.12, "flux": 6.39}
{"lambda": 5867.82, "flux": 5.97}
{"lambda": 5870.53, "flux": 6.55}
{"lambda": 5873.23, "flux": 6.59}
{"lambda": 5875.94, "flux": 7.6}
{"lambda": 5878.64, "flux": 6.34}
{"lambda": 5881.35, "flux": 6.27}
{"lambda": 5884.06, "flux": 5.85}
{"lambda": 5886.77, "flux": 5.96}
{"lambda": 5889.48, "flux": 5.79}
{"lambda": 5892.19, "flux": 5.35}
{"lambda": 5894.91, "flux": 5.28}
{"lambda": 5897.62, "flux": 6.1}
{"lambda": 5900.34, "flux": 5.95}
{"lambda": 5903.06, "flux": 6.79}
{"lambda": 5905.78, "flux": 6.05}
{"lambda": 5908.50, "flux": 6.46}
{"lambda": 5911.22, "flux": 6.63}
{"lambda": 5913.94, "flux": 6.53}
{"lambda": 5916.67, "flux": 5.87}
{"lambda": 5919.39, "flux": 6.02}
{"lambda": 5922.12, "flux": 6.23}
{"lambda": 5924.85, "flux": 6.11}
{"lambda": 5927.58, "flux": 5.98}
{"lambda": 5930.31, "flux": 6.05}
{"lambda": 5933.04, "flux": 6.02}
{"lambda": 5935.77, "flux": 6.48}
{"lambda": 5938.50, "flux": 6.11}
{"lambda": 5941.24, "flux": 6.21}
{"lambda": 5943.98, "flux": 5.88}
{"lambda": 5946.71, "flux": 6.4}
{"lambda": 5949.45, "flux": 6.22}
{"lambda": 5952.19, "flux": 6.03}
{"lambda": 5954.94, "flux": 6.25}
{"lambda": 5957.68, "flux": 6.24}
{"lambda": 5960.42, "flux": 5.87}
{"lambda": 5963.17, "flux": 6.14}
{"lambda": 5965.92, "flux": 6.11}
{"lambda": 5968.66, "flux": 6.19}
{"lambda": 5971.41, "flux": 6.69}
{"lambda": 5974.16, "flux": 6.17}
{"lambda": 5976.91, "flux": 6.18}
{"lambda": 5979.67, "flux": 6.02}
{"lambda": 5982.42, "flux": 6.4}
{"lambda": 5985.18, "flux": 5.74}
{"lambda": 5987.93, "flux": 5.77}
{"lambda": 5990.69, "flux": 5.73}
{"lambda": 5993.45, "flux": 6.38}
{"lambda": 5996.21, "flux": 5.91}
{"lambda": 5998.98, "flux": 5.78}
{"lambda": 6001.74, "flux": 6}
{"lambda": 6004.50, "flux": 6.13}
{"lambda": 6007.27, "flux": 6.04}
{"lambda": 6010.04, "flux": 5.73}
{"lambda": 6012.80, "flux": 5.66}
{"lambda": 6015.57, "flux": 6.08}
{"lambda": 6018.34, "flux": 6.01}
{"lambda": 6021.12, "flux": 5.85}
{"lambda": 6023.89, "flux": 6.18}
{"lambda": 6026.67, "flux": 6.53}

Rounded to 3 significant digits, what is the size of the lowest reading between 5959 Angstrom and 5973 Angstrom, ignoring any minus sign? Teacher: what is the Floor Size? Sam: 5.87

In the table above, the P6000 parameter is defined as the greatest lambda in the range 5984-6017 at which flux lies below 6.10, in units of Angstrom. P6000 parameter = 6015.57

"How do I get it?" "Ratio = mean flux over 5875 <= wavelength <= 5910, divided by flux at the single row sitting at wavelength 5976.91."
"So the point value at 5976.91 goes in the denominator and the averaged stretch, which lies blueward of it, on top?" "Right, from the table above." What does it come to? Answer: 0.99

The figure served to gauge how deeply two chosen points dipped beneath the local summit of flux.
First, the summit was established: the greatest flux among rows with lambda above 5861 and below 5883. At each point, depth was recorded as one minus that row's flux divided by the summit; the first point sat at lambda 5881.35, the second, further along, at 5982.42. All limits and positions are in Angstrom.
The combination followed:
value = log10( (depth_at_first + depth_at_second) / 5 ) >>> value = -1.18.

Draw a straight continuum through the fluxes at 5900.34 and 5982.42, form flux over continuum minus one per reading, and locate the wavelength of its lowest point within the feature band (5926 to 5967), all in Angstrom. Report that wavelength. 5960.42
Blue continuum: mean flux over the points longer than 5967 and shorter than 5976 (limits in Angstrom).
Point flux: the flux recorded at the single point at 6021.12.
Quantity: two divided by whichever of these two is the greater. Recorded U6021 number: 0.315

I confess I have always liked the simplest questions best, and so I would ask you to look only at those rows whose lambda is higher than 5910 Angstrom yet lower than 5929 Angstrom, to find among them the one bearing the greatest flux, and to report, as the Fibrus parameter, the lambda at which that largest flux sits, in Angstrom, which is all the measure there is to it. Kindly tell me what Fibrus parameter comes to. 5911.22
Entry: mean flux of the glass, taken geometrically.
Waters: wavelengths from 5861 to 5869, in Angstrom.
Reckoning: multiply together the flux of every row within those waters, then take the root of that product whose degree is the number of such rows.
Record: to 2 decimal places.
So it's 6.12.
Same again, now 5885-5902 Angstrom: 5.73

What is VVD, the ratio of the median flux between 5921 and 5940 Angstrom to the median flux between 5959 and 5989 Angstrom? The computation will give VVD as 0.995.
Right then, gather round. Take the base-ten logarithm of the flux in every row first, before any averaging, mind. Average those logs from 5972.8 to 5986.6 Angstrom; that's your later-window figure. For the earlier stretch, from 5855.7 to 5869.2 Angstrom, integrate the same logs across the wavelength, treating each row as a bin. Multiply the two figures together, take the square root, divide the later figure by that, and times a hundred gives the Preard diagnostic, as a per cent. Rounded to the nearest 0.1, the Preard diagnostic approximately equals 27.1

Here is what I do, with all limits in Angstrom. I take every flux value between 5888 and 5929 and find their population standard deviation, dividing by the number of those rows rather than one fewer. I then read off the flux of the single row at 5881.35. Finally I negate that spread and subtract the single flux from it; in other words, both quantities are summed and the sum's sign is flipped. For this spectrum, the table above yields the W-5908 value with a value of -6.68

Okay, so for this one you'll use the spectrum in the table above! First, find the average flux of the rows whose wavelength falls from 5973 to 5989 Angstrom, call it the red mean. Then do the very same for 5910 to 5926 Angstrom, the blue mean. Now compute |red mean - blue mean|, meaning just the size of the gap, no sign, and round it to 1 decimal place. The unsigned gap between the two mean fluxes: 0.2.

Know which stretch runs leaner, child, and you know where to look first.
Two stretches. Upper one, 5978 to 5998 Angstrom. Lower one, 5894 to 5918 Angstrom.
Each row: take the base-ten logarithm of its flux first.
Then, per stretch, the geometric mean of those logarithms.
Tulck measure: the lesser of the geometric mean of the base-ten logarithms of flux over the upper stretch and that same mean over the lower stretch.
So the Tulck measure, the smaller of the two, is 0.777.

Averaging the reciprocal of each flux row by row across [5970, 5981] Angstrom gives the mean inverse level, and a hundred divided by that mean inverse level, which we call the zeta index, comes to 626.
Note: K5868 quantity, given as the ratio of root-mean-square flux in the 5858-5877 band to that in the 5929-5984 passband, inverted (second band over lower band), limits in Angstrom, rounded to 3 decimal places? 0.949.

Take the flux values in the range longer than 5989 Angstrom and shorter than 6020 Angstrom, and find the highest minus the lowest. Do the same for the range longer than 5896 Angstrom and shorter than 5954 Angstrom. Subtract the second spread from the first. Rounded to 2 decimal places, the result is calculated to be -0.20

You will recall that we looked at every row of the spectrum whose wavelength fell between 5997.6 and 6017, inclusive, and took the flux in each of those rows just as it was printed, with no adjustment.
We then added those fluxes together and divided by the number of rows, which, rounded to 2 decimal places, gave 5.92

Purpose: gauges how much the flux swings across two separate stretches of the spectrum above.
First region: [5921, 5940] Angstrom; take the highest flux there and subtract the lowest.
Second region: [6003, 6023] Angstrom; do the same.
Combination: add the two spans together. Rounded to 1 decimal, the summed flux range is 1.0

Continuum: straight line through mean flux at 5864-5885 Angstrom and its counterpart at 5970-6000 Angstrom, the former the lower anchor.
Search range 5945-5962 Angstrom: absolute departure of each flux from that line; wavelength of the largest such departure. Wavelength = 5960.42 Angstrom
